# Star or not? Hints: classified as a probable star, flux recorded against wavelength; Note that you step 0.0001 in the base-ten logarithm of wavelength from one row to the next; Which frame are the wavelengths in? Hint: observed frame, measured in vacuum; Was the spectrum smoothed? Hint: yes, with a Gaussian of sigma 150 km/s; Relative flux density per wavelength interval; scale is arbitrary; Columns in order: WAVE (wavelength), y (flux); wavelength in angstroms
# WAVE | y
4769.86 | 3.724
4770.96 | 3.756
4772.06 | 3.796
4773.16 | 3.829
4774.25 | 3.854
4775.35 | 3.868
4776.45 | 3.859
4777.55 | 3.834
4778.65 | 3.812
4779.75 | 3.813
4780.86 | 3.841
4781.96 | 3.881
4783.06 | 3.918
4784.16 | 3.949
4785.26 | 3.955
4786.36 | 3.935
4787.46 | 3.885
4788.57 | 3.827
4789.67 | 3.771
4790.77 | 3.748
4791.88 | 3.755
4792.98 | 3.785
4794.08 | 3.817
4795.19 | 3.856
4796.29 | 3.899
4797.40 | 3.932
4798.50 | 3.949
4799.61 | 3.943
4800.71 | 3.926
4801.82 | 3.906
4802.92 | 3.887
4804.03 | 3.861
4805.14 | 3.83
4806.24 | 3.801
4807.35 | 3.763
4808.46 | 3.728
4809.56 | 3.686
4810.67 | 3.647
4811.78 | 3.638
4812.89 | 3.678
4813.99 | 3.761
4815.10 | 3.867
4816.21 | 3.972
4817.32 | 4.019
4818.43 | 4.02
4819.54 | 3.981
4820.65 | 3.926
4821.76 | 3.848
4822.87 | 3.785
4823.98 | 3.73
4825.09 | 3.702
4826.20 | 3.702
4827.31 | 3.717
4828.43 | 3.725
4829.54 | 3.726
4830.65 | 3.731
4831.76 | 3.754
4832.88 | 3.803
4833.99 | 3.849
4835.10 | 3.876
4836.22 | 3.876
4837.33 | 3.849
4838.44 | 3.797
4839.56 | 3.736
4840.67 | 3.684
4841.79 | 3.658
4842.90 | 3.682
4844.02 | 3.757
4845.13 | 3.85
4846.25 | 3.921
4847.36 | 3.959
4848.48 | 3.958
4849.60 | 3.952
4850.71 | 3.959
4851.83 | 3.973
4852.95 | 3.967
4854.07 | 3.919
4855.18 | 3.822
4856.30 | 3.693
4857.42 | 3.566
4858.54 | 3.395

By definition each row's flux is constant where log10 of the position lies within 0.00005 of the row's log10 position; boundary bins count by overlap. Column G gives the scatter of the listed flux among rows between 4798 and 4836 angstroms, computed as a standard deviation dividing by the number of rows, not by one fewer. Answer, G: 0.108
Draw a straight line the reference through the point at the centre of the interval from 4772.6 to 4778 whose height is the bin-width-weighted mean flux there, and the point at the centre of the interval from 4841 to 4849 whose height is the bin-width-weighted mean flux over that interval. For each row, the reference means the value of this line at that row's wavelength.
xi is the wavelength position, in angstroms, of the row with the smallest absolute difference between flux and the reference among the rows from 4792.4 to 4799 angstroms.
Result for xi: 4795.19 angstroms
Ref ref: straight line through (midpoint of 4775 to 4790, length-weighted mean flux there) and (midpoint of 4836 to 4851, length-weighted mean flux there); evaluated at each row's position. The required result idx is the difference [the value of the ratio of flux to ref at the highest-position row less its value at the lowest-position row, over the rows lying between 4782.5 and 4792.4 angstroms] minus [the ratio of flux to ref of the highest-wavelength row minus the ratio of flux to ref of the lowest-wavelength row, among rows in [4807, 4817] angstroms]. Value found -0.10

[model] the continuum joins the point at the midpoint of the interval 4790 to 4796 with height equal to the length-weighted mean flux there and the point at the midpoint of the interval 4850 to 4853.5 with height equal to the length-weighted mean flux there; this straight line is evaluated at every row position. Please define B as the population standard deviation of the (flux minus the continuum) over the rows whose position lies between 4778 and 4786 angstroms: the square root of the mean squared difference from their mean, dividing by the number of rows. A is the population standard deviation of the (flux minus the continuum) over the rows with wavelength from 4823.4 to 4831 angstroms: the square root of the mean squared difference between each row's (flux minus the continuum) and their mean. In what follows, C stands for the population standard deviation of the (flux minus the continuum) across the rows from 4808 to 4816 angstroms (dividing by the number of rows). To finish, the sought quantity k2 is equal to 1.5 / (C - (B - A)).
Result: 50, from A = 0.010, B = 0.050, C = 0.070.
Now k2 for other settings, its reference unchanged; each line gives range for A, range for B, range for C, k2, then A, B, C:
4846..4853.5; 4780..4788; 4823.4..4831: -105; 0.011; 0.036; 0.010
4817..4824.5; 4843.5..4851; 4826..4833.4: 21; 0.114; 0.066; 0.025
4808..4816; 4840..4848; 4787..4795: 139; 0.070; 0.108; 0.048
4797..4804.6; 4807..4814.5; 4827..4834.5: 57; 0.035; 0.049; 0.040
